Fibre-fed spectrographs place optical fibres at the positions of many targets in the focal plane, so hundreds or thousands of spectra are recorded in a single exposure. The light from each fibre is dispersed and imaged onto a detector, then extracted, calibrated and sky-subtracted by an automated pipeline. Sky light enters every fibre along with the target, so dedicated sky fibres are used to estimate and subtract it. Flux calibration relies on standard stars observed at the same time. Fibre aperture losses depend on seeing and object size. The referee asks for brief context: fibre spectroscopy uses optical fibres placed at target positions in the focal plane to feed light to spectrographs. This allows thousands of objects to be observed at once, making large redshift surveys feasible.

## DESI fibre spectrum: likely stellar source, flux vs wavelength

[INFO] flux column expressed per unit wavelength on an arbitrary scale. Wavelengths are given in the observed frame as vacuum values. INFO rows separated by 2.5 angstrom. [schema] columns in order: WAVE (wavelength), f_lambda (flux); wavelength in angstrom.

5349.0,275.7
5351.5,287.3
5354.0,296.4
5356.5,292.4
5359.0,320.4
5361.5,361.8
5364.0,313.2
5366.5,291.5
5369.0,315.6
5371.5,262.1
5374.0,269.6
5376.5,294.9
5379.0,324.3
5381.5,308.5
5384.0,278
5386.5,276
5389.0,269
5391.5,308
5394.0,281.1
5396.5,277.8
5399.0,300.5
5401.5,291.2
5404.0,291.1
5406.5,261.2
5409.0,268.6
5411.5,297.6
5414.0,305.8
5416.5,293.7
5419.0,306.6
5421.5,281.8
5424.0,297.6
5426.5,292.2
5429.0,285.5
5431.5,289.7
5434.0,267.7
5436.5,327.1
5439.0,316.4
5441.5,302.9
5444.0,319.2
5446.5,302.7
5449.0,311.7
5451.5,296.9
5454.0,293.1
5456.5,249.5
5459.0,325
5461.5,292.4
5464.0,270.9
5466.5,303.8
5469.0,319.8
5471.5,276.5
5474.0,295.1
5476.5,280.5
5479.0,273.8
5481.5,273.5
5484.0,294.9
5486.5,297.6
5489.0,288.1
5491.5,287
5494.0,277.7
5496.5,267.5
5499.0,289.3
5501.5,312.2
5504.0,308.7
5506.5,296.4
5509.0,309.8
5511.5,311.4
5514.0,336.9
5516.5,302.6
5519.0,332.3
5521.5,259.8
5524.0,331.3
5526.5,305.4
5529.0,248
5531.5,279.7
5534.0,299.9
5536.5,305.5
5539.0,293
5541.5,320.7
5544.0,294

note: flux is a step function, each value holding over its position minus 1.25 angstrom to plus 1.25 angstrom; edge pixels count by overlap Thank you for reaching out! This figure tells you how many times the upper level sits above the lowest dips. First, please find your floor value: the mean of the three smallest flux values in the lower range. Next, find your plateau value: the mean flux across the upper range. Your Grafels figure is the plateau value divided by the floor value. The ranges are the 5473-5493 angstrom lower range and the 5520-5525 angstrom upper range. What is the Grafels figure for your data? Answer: 1.07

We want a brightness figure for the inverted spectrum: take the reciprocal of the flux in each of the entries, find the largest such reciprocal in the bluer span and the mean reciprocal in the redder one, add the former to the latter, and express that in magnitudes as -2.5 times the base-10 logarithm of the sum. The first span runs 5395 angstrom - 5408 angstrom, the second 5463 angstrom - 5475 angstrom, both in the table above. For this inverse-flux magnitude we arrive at 5.35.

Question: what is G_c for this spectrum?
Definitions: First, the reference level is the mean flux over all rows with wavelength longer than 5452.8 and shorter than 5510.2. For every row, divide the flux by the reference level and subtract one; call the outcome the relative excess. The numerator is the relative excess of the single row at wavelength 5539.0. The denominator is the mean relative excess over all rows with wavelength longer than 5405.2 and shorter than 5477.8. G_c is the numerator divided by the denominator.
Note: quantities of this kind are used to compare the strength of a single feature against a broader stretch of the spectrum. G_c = 1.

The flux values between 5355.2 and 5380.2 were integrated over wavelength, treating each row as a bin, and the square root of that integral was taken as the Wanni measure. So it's 87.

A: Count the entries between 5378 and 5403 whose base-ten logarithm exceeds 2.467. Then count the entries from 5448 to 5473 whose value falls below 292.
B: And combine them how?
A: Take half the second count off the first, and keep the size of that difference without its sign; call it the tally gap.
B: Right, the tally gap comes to 2.5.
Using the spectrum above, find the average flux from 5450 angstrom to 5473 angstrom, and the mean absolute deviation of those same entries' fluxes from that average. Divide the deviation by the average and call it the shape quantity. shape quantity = 0.060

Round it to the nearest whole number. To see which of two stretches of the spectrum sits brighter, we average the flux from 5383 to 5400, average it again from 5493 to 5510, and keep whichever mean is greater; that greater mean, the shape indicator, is 295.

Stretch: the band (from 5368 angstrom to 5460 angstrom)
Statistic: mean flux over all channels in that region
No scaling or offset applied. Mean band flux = 293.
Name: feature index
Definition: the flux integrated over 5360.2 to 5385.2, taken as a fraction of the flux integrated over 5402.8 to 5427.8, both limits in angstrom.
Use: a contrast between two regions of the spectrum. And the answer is 1.04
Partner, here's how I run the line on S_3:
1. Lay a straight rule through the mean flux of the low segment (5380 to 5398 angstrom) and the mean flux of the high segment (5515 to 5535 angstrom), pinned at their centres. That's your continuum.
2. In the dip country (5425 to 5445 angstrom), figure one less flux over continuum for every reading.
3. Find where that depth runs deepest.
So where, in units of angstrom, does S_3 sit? 5434.0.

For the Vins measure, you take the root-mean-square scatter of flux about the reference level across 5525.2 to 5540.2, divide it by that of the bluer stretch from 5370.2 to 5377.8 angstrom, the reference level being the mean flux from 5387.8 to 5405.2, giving 1.06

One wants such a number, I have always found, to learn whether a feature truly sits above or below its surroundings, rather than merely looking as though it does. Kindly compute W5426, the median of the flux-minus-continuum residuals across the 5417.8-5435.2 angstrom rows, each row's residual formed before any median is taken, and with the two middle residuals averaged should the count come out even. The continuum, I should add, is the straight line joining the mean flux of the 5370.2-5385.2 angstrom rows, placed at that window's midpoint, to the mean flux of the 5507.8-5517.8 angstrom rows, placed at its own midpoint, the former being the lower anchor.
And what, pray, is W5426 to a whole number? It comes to -10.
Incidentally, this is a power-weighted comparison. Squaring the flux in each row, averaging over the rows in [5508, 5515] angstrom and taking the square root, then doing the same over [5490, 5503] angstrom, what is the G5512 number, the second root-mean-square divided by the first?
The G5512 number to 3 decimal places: 0.898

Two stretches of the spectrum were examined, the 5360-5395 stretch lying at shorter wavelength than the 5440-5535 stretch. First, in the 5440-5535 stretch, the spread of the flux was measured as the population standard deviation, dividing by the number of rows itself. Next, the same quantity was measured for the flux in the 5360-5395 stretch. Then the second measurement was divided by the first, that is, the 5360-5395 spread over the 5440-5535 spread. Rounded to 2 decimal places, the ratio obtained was 1.23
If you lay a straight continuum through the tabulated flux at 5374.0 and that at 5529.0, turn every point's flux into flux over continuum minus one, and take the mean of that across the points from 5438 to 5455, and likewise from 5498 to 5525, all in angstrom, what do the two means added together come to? 0.411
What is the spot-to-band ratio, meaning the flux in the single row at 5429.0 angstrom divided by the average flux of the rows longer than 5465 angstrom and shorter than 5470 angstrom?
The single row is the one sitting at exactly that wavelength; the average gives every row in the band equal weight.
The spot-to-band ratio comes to 0.92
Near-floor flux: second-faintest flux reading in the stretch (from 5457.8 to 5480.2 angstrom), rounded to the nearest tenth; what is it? 273.8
